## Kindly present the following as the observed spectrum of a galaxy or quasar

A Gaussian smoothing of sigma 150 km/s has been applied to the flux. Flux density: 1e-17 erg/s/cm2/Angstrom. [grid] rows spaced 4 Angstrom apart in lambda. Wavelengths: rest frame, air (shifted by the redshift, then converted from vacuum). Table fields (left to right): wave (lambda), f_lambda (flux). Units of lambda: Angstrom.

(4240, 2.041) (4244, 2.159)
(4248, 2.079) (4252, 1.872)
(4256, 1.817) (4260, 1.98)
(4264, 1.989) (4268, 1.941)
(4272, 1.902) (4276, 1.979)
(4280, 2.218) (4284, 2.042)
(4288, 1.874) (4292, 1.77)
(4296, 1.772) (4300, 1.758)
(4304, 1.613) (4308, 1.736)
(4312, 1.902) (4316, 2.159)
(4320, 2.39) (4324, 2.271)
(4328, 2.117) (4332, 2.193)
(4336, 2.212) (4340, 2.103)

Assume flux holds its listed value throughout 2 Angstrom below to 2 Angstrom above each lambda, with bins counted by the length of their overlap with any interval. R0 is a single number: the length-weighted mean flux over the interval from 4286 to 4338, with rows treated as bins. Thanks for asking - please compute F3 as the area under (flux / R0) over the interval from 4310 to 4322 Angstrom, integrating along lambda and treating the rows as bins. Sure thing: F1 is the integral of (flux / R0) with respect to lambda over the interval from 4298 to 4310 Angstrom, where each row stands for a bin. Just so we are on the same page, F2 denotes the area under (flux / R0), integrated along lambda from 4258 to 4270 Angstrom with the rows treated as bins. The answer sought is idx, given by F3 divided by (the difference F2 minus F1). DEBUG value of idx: 8.0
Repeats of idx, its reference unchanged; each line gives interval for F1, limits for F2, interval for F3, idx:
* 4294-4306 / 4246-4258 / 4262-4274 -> 9.3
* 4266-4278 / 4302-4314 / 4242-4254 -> -10.7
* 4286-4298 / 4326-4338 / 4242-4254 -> 5.5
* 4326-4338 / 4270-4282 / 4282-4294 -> -13.4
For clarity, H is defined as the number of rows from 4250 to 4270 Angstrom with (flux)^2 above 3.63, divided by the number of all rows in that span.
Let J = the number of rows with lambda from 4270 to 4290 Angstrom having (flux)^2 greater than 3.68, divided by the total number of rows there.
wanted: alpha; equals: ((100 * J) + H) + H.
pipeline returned 61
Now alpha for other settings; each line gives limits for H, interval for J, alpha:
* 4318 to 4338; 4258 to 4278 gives 82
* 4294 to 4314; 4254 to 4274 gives 60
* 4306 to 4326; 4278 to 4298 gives 41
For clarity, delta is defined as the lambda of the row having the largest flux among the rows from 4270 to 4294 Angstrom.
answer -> 4280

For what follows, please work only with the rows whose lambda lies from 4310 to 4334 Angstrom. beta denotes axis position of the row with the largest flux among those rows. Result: 4320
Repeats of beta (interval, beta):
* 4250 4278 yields 4264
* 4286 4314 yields 4312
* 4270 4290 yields 4280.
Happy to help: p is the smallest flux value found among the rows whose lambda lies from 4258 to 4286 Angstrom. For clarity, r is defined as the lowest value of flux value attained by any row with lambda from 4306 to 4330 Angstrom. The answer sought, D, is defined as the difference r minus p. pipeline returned -0.17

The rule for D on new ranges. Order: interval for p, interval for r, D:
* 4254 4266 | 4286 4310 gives -0.20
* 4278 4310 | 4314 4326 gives 0.55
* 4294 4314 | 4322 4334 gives 0.50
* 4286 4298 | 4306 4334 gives -0.03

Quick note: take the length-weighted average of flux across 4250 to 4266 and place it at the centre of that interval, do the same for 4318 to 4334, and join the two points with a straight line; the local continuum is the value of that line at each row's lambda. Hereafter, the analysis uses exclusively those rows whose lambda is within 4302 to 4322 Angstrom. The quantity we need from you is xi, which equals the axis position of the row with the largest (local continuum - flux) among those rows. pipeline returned 4304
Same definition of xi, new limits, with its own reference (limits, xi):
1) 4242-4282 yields 4256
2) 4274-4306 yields 4304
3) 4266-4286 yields 4272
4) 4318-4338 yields 4328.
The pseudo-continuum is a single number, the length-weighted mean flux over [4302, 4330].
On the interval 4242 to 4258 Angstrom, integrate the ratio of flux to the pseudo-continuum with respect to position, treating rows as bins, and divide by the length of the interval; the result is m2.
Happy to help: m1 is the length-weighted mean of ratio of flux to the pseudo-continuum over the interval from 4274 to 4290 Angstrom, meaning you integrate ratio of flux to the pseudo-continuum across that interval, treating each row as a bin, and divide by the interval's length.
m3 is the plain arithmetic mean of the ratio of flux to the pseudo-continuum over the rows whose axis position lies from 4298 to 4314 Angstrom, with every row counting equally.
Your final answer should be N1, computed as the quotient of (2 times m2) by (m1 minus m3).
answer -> 14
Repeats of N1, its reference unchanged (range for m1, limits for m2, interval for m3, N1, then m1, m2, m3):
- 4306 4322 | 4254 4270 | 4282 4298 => 21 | 1.01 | 0.95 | 0.92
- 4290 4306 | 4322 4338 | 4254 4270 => -22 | 0.85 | 1.08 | 0.95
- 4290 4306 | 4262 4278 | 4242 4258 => -15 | 0.85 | 0.96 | 0.98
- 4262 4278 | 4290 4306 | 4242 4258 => -119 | 0.96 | 0.85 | 0.98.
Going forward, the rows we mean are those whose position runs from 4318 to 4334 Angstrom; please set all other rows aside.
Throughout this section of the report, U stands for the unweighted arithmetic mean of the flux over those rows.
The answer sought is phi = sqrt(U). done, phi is 1.50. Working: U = 2.24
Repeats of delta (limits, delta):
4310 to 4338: 4320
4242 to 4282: 4280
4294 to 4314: 4312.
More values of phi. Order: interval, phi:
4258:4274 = 1.40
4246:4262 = 1.39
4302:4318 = 1.36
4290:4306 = 1.31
